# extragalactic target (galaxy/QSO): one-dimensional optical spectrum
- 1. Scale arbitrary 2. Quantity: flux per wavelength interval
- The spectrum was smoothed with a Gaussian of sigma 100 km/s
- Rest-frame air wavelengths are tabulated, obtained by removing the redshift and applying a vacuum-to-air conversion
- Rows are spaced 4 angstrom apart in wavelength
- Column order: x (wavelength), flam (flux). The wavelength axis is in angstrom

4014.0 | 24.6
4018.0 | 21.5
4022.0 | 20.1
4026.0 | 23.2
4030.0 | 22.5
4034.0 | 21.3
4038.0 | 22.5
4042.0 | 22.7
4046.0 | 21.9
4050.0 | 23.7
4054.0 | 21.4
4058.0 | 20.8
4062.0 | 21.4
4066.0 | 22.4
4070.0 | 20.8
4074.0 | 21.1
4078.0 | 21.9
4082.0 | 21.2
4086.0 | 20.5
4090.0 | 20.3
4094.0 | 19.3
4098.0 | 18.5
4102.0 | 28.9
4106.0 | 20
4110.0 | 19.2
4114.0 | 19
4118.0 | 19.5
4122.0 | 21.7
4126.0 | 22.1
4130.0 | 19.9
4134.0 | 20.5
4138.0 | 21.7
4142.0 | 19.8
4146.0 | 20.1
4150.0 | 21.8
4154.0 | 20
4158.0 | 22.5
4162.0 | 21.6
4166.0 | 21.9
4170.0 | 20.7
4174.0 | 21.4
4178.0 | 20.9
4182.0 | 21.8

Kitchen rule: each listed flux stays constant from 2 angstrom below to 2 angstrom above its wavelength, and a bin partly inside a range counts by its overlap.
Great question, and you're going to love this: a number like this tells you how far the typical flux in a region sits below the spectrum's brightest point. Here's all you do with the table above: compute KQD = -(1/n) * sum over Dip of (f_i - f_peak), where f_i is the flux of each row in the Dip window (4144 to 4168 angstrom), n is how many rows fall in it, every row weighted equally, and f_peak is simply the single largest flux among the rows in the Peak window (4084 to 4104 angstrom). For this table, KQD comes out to 7.6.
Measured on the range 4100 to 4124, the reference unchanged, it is 7.5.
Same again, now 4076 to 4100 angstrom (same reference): 8.6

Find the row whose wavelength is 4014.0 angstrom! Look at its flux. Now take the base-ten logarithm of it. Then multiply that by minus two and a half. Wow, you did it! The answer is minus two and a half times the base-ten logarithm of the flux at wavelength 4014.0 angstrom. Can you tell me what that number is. -3.48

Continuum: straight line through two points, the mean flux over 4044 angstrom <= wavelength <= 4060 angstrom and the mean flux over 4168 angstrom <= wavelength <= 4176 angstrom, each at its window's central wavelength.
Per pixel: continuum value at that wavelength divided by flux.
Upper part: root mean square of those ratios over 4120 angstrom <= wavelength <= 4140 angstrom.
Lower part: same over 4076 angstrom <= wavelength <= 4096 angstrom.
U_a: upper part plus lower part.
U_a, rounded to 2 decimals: 2.06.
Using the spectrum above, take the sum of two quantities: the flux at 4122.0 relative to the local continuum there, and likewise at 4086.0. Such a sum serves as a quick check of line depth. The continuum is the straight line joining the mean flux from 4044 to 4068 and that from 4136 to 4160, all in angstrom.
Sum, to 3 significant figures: 1.97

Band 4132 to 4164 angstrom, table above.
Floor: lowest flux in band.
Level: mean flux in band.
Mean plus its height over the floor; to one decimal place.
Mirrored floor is 22.2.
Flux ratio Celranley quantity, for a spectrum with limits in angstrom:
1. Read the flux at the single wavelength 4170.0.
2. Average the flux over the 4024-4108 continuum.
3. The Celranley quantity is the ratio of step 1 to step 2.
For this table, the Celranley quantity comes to 0.953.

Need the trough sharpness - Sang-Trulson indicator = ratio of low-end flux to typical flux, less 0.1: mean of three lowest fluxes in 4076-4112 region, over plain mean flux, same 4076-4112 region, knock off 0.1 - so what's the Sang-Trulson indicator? 0.801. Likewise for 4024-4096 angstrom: 0.827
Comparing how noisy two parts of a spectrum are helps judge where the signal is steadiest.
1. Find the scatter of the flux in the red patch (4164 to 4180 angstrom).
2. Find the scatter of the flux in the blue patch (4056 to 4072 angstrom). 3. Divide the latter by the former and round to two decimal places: 1.40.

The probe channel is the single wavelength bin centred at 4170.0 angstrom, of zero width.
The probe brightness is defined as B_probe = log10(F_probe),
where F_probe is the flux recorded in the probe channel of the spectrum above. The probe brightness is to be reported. 1.32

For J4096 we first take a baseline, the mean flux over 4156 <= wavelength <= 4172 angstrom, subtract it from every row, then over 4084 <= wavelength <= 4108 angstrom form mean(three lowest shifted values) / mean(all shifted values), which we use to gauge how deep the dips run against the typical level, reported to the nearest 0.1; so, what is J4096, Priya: 5.7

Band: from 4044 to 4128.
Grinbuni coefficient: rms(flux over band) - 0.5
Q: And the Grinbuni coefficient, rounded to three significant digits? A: 20.8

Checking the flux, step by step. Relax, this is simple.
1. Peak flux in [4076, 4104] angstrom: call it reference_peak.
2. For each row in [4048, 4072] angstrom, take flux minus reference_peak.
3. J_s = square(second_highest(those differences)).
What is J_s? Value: 42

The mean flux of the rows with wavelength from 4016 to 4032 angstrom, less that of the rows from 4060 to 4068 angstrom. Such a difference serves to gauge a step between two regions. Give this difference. -0.1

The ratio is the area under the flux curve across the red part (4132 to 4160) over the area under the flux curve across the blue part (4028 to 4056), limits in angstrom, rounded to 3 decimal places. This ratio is 0.938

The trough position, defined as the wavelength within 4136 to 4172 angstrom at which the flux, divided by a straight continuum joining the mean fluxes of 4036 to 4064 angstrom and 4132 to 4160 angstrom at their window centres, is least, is 4142.0 angstrom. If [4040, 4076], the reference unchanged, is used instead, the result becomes 4058.0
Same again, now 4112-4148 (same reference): 4114.0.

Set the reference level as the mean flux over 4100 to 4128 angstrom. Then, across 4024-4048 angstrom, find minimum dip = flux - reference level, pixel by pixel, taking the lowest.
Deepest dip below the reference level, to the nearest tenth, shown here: -0.2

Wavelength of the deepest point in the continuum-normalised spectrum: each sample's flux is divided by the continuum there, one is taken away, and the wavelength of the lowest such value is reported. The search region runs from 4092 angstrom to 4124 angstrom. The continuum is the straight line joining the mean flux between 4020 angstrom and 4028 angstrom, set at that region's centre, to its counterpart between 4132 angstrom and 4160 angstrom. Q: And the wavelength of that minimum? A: 4098.0 angstrom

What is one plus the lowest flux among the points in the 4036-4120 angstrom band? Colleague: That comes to 19.5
